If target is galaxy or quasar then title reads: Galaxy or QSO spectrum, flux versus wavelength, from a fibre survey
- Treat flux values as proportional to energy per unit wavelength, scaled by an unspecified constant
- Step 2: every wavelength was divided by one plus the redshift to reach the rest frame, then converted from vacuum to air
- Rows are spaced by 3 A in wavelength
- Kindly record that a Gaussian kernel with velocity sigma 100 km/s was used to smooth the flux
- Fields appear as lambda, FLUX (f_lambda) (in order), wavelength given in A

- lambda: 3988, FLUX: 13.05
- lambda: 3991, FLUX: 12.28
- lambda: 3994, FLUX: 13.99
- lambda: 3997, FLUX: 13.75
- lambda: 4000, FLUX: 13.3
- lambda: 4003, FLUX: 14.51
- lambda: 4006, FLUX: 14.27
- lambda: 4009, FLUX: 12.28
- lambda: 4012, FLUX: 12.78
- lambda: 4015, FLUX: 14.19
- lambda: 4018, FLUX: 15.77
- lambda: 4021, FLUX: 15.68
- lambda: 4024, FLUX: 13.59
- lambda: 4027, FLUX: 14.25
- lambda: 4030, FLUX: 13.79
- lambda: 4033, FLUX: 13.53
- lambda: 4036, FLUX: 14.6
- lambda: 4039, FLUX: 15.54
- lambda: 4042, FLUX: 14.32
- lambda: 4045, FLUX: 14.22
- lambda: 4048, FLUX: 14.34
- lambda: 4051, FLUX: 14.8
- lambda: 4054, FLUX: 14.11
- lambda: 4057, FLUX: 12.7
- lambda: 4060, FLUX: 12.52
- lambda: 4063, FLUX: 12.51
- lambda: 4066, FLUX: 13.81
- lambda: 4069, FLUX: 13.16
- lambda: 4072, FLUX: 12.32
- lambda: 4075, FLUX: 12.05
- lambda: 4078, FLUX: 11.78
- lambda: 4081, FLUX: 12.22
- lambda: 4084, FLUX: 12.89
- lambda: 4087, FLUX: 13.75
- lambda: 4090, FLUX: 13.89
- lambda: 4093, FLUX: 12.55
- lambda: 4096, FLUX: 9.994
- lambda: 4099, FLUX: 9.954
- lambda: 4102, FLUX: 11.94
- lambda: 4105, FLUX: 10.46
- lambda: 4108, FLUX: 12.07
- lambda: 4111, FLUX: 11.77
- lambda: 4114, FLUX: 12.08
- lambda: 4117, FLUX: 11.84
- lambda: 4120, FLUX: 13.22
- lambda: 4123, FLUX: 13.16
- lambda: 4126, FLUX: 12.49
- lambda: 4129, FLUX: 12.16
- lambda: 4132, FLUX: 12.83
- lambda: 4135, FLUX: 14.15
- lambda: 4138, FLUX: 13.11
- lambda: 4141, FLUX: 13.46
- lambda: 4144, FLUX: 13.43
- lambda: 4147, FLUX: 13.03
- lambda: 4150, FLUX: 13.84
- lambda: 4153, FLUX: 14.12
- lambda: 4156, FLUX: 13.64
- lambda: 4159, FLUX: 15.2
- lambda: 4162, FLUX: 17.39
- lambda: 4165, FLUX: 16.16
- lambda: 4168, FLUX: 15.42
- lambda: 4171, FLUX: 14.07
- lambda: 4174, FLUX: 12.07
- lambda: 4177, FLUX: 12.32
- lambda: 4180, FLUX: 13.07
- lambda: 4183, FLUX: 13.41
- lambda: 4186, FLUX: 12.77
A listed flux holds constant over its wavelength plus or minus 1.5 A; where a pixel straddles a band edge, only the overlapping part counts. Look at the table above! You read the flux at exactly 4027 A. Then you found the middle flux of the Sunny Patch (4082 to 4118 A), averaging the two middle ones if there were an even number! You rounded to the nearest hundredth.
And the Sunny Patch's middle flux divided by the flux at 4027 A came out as 0.84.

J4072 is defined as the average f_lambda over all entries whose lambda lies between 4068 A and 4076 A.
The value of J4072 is 12.5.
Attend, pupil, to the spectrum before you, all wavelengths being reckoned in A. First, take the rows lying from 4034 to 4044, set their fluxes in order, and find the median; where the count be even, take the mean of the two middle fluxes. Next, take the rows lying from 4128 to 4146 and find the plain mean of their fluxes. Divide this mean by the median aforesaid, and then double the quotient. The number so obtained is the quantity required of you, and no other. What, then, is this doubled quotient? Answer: 1.81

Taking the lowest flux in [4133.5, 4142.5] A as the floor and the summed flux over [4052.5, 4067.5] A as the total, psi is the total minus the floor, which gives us 53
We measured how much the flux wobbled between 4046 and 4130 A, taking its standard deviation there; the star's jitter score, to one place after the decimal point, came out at 1.2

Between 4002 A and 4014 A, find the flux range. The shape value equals 2.23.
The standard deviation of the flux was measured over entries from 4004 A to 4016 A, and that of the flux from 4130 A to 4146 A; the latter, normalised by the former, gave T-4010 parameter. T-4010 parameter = 0.5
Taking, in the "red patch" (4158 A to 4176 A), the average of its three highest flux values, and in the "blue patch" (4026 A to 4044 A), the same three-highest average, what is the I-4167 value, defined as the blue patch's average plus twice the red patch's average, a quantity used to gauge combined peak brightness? 47.5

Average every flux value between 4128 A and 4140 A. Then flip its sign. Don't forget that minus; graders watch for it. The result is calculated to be -13.1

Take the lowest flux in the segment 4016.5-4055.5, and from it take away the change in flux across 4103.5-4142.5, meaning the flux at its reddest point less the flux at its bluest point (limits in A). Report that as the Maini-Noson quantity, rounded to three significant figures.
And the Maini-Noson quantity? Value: 10.5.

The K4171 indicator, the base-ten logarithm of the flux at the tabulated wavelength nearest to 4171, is 1.15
